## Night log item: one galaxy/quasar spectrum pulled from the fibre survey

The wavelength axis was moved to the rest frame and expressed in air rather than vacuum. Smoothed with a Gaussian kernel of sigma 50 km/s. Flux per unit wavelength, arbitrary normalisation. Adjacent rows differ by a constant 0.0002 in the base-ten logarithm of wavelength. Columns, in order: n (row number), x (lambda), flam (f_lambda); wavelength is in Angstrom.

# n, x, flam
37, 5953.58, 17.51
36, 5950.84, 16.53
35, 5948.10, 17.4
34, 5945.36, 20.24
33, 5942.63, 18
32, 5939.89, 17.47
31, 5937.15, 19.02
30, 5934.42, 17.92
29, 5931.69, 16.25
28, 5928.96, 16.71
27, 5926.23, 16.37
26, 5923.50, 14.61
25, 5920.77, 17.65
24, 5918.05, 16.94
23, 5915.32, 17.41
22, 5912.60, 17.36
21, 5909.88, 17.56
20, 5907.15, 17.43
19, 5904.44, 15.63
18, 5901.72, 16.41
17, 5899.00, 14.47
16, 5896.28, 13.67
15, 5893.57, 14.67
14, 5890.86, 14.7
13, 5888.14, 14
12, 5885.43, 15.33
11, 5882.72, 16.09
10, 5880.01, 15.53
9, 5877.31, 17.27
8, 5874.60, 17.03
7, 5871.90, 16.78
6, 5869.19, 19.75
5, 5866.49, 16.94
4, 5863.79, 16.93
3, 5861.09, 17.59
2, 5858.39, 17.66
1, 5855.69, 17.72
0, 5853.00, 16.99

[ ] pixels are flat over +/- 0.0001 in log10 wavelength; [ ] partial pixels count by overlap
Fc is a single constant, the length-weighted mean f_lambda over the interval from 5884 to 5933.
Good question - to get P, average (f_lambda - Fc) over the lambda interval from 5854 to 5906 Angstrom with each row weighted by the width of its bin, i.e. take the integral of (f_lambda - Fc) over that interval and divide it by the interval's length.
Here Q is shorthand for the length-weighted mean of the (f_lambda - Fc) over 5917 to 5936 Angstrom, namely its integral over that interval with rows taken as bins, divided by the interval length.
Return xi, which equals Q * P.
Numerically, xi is 0.19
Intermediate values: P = 0.27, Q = 0.7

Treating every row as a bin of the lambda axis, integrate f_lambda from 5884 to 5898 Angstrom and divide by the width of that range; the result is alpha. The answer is 14.5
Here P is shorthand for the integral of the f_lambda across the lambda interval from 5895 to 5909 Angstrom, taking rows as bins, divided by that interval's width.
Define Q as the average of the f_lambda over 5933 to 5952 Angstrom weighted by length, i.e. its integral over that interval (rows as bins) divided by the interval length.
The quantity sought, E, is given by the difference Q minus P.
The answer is 2.5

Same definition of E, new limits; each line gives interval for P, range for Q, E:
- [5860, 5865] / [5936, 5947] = 1.4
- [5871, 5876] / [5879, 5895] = -1.9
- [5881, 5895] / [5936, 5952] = 3.1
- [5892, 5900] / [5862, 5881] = 2.9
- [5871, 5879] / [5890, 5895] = -2.3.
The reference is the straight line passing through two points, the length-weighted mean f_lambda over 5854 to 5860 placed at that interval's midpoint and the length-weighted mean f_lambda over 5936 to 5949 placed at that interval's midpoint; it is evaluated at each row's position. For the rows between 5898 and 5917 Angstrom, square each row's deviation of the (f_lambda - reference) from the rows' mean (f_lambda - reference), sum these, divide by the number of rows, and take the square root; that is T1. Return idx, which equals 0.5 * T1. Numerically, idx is 0.53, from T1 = 1.05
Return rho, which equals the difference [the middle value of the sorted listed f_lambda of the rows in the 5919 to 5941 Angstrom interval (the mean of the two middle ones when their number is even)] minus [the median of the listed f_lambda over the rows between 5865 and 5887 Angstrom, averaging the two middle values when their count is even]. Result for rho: 0.2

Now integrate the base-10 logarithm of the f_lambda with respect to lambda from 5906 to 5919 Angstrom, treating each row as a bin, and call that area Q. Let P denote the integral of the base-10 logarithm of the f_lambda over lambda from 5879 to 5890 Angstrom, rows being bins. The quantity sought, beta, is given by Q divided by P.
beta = 1.2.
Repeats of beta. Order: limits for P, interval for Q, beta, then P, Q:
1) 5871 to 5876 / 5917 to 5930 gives 2.6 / 6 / 15.8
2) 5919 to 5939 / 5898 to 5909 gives 0.5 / 25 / 13.3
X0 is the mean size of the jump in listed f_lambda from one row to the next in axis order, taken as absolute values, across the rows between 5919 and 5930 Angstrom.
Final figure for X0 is 1.7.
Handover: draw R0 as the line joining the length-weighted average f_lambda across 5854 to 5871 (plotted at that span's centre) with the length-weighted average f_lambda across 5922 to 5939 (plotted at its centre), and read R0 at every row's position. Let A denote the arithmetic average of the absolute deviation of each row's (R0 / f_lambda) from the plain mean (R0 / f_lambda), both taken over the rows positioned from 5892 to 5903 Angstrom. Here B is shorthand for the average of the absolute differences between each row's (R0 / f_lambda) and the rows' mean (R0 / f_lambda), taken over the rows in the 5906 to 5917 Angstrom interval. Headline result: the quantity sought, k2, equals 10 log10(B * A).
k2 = -37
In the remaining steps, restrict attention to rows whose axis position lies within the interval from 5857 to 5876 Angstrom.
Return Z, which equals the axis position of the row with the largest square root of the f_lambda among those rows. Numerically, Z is 5869.19 Angstrom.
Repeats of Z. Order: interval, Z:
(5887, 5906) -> 5901.72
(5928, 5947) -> 5945.36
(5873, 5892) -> 5877.31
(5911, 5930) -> 5920.77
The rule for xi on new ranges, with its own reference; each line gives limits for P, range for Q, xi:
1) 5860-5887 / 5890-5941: 0.46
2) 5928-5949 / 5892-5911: -0.58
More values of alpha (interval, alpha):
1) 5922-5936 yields 16.4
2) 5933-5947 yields 18.5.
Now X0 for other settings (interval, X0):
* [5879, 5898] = 0.7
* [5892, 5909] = 1.3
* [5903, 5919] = 0.5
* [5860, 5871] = 1.2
